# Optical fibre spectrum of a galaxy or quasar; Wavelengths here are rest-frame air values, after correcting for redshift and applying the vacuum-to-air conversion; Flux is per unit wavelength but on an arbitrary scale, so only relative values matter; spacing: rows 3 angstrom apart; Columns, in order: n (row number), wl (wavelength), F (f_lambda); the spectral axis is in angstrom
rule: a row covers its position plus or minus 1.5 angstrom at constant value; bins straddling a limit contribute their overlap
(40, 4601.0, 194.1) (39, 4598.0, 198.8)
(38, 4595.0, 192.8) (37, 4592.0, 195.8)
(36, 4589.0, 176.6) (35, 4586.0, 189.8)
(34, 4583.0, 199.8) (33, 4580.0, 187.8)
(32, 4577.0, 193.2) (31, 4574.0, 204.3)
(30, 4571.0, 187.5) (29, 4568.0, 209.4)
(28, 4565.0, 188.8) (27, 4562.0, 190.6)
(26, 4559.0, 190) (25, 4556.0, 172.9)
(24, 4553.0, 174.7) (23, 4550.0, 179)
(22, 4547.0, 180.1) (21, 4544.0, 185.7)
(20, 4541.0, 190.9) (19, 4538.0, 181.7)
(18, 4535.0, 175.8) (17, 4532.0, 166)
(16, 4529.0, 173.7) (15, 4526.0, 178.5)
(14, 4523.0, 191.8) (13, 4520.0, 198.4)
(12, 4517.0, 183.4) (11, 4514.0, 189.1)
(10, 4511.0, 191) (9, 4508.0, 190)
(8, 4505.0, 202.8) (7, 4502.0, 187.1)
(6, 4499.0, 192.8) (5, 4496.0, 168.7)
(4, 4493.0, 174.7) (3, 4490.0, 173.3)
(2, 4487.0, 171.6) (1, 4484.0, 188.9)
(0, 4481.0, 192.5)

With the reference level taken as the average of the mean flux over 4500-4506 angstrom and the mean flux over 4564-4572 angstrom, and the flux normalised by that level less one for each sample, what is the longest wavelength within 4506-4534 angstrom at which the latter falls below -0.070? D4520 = 4532.0 angstrom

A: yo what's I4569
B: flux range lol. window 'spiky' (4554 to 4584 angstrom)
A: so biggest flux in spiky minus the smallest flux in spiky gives 36.5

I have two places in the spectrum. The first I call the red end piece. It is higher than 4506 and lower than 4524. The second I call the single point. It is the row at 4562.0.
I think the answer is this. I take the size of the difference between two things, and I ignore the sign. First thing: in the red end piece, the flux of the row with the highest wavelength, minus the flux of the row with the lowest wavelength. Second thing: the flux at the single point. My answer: 189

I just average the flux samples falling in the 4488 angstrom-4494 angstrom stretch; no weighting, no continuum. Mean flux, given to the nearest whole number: 174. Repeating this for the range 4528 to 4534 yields 170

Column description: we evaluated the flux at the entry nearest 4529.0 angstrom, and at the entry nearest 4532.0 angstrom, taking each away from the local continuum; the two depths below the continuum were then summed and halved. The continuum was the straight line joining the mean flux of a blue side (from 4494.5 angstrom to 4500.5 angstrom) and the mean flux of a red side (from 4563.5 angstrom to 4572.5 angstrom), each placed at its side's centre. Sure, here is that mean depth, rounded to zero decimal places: 18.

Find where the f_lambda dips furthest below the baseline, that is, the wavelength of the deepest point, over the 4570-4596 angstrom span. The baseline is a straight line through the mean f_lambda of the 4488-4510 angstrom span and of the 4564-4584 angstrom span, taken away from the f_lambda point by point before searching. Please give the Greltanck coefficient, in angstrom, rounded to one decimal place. 4589.0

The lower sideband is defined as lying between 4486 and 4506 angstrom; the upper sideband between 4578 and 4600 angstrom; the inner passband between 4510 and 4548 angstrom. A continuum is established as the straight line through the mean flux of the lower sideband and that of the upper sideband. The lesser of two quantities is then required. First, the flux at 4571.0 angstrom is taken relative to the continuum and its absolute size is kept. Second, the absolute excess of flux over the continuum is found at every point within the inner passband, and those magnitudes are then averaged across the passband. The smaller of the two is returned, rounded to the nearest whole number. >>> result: 2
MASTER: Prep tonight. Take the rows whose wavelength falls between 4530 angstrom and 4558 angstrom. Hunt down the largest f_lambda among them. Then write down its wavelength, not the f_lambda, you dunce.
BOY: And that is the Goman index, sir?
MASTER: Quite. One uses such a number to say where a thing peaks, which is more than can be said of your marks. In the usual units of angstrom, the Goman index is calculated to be 4541.0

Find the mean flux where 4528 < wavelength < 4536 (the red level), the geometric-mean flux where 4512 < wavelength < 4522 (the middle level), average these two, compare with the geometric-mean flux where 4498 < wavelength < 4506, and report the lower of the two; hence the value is 181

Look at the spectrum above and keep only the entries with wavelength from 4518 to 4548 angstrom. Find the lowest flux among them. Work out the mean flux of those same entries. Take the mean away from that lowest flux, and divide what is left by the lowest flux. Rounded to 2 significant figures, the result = -0.098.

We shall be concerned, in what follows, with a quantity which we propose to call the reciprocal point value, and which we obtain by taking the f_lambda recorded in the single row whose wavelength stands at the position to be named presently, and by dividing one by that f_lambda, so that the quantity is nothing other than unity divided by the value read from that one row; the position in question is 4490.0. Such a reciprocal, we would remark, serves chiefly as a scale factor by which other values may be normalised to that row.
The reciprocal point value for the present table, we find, 0.0058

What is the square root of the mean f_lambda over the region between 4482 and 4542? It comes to 13.5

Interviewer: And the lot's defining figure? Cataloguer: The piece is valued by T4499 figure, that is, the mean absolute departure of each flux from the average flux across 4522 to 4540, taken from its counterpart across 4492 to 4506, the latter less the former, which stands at 4.7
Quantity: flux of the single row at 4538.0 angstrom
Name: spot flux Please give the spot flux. 181.7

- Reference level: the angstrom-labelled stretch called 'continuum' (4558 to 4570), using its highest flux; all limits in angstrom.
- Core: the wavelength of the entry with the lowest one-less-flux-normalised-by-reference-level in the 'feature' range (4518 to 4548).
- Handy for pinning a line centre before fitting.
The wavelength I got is 4520.0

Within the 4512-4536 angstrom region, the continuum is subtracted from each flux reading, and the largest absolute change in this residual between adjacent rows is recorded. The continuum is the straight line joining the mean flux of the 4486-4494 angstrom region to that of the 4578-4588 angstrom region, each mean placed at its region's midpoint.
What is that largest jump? 14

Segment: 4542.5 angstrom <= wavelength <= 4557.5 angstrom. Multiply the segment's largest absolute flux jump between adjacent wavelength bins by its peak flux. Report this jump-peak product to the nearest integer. 1040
